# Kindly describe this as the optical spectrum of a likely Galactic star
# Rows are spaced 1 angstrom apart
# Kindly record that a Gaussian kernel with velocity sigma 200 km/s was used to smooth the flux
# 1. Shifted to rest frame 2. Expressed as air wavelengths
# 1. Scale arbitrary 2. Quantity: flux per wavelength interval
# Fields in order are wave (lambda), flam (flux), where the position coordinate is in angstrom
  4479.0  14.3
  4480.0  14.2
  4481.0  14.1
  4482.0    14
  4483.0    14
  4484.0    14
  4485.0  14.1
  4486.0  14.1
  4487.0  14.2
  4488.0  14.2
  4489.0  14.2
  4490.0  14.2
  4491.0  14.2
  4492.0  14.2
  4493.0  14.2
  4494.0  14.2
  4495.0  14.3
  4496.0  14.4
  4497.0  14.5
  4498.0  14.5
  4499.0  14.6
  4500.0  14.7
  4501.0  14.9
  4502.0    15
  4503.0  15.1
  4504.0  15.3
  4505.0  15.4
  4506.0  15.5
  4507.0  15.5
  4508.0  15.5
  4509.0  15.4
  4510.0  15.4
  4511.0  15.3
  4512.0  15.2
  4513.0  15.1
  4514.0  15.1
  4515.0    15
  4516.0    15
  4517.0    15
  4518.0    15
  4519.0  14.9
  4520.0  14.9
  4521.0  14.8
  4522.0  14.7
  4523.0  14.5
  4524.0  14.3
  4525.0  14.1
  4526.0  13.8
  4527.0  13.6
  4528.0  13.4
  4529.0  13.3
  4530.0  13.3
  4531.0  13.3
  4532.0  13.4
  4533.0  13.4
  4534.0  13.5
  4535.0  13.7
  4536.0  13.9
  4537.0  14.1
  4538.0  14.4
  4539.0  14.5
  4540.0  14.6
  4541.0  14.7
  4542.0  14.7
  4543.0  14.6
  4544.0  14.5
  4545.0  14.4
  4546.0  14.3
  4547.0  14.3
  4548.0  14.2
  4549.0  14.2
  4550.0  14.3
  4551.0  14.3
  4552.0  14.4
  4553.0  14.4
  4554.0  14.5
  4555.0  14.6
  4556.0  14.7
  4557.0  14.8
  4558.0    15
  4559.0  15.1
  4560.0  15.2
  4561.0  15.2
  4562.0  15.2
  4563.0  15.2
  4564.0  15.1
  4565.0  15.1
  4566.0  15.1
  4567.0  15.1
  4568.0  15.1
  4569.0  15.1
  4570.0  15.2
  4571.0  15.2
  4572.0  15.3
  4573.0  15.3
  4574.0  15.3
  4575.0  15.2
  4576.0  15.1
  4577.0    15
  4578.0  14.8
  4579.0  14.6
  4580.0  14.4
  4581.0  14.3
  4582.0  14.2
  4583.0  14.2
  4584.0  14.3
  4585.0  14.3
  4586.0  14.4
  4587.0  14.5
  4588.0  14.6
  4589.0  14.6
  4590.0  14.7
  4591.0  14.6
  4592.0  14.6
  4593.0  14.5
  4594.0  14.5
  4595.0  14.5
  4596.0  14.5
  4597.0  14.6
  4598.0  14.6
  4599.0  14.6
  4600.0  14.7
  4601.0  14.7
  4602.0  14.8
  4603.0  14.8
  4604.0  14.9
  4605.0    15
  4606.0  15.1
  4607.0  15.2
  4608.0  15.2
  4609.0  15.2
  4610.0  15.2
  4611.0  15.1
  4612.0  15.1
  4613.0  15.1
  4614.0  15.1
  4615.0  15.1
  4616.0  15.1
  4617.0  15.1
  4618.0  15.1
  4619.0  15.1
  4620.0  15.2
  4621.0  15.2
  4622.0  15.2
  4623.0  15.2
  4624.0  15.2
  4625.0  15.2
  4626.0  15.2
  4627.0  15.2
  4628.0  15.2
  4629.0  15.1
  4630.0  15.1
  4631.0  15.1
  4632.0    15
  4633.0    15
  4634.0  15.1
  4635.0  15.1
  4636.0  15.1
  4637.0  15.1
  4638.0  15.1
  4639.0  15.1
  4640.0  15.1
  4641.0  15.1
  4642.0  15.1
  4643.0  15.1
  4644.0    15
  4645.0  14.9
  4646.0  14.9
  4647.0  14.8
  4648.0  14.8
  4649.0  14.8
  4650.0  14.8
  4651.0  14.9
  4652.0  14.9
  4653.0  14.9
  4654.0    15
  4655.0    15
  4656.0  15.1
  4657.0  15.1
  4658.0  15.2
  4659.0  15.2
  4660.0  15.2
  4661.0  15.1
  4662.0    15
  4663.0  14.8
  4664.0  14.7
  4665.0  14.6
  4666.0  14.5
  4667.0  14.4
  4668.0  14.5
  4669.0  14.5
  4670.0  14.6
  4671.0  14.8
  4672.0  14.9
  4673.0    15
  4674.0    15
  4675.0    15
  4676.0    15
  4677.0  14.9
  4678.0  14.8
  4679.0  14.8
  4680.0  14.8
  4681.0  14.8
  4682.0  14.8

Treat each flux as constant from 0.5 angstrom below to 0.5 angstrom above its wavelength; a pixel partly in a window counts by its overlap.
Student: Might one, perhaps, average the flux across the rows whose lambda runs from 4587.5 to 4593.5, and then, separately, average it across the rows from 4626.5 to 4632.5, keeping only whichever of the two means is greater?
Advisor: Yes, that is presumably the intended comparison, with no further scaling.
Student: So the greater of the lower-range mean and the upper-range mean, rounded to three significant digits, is 15.1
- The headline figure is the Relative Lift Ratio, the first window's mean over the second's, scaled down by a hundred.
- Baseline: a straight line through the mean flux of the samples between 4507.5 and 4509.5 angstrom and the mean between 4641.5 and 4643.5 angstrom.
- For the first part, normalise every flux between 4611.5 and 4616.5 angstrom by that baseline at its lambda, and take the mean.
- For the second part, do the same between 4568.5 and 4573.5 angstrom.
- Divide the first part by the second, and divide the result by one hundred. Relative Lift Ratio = 0.0100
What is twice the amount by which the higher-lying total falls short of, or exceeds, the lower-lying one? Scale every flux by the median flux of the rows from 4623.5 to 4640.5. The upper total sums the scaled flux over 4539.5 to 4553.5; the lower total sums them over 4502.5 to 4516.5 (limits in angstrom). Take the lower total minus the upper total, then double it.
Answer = 1.6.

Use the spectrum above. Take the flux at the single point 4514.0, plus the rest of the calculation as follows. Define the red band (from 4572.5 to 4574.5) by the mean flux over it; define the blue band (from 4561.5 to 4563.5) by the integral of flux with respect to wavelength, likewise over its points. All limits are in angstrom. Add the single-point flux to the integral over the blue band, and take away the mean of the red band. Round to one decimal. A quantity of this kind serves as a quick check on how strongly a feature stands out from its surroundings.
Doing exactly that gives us 30.2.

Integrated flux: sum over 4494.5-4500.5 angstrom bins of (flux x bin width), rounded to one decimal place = 87.0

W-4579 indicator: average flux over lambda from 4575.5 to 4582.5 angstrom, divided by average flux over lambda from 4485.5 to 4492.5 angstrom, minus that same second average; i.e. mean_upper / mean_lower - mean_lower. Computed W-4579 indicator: -13.2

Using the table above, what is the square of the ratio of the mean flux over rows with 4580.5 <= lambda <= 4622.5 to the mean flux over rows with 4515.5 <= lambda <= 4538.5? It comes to 1.10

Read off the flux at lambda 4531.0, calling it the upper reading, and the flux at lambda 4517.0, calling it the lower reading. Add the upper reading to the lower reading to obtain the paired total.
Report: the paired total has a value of 28.3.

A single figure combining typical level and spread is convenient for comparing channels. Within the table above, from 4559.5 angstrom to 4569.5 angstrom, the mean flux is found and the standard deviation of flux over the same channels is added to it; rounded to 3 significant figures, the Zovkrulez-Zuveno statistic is 15.2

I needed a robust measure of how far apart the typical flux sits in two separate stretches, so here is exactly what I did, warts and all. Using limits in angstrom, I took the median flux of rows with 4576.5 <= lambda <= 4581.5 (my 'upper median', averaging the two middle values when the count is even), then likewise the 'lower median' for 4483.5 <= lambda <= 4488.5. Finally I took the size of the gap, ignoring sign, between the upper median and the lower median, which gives 0.50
